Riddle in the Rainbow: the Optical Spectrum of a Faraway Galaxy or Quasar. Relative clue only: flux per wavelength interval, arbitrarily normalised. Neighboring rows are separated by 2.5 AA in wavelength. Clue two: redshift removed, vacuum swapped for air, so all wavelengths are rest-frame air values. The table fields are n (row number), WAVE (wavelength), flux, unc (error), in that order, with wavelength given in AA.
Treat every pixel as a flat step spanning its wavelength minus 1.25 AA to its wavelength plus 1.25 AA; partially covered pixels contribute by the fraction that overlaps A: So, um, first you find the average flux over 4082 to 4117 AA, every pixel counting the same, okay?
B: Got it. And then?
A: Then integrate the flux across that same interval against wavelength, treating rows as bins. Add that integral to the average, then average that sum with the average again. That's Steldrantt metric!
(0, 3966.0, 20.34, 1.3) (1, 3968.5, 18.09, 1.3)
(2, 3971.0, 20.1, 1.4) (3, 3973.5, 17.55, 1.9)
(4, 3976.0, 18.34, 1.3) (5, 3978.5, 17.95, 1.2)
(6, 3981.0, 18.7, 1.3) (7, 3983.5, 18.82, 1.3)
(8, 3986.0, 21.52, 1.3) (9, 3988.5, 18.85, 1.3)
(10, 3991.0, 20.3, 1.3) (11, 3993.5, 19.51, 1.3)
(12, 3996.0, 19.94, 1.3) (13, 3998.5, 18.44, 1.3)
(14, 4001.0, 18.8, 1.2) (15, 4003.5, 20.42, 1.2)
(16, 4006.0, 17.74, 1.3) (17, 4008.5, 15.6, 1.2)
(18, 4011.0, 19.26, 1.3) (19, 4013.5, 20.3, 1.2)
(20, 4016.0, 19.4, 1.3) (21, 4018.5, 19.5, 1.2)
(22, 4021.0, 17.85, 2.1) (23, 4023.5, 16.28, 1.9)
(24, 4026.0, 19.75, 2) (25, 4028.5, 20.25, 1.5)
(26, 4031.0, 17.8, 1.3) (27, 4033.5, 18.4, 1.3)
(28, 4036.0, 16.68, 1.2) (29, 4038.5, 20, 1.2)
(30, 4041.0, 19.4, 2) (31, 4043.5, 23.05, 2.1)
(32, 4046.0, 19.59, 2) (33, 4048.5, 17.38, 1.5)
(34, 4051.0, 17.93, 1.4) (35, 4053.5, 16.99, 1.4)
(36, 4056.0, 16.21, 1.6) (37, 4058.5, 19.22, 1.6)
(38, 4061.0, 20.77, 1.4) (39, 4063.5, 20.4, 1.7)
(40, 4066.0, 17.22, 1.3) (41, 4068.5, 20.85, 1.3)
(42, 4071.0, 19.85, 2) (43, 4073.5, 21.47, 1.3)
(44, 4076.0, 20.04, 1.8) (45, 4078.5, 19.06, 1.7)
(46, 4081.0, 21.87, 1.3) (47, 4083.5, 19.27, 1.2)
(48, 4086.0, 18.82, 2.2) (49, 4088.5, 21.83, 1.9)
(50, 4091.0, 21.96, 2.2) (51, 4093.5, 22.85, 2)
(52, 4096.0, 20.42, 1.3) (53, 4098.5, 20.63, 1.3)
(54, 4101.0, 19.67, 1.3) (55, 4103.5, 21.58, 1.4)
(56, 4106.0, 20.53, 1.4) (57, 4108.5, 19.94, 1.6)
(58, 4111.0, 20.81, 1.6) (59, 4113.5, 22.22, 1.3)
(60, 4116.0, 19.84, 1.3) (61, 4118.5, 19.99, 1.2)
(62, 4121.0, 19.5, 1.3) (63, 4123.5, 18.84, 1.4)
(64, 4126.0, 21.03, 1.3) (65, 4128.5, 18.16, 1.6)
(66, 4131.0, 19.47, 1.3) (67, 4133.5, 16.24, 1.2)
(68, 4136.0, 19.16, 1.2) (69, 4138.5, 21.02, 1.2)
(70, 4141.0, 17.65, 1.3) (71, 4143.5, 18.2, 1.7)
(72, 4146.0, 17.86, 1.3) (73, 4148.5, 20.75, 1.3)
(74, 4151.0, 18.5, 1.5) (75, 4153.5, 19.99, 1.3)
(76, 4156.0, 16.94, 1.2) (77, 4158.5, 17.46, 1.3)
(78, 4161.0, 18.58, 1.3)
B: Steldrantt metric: 384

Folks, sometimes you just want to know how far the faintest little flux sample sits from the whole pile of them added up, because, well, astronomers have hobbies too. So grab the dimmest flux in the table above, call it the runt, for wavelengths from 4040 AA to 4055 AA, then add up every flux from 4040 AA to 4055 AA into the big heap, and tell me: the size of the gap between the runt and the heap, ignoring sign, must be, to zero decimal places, 97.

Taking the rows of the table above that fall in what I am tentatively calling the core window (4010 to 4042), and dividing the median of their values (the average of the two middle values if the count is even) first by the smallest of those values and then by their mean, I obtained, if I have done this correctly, 0.063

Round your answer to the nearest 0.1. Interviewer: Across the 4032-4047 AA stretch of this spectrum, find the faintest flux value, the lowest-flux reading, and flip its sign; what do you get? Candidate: -16.7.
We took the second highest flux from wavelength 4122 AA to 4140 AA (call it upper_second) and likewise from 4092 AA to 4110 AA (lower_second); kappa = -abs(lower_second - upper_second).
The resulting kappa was -0.6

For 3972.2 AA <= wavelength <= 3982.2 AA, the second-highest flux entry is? 18.34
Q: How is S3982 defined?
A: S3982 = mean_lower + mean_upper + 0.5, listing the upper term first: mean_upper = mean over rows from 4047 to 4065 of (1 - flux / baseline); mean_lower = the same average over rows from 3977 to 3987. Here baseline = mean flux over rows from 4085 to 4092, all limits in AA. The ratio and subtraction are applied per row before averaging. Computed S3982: 0.70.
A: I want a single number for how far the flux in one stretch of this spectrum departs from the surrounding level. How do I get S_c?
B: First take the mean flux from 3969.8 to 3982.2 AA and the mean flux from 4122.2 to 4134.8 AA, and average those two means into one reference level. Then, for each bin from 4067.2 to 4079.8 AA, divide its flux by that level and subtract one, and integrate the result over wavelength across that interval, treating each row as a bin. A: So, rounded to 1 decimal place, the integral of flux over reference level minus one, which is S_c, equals 1.1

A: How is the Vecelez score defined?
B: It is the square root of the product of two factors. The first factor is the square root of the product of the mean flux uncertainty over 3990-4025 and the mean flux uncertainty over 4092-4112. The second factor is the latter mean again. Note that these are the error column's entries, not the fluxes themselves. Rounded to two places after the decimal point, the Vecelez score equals 1.46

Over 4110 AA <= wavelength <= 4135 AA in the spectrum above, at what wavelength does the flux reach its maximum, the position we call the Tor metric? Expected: 4113.5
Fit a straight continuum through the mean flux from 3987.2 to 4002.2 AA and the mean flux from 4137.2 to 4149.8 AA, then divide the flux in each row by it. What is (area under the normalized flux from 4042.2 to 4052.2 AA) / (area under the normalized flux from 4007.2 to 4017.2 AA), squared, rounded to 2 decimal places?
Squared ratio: 1.10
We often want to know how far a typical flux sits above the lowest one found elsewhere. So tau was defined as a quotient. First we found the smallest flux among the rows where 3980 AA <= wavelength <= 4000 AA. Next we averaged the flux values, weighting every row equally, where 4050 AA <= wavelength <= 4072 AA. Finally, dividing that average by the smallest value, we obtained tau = 1.02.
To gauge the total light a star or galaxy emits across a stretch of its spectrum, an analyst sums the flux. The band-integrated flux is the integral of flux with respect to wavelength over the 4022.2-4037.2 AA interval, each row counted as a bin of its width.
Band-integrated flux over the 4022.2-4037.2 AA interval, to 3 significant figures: 273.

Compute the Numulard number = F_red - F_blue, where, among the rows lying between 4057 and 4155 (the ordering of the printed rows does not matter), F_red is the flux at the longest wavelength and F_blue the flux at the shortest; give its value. 0.8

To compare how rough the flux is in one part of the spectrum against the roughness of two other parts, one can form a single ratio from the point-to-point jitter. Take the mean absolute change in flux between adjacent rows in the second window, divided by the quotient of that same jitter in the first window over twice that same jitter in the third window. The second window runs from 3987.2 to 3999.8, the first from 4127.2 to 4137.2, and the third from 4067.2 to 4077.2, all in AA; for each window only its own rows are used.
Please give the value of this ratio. 1.1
